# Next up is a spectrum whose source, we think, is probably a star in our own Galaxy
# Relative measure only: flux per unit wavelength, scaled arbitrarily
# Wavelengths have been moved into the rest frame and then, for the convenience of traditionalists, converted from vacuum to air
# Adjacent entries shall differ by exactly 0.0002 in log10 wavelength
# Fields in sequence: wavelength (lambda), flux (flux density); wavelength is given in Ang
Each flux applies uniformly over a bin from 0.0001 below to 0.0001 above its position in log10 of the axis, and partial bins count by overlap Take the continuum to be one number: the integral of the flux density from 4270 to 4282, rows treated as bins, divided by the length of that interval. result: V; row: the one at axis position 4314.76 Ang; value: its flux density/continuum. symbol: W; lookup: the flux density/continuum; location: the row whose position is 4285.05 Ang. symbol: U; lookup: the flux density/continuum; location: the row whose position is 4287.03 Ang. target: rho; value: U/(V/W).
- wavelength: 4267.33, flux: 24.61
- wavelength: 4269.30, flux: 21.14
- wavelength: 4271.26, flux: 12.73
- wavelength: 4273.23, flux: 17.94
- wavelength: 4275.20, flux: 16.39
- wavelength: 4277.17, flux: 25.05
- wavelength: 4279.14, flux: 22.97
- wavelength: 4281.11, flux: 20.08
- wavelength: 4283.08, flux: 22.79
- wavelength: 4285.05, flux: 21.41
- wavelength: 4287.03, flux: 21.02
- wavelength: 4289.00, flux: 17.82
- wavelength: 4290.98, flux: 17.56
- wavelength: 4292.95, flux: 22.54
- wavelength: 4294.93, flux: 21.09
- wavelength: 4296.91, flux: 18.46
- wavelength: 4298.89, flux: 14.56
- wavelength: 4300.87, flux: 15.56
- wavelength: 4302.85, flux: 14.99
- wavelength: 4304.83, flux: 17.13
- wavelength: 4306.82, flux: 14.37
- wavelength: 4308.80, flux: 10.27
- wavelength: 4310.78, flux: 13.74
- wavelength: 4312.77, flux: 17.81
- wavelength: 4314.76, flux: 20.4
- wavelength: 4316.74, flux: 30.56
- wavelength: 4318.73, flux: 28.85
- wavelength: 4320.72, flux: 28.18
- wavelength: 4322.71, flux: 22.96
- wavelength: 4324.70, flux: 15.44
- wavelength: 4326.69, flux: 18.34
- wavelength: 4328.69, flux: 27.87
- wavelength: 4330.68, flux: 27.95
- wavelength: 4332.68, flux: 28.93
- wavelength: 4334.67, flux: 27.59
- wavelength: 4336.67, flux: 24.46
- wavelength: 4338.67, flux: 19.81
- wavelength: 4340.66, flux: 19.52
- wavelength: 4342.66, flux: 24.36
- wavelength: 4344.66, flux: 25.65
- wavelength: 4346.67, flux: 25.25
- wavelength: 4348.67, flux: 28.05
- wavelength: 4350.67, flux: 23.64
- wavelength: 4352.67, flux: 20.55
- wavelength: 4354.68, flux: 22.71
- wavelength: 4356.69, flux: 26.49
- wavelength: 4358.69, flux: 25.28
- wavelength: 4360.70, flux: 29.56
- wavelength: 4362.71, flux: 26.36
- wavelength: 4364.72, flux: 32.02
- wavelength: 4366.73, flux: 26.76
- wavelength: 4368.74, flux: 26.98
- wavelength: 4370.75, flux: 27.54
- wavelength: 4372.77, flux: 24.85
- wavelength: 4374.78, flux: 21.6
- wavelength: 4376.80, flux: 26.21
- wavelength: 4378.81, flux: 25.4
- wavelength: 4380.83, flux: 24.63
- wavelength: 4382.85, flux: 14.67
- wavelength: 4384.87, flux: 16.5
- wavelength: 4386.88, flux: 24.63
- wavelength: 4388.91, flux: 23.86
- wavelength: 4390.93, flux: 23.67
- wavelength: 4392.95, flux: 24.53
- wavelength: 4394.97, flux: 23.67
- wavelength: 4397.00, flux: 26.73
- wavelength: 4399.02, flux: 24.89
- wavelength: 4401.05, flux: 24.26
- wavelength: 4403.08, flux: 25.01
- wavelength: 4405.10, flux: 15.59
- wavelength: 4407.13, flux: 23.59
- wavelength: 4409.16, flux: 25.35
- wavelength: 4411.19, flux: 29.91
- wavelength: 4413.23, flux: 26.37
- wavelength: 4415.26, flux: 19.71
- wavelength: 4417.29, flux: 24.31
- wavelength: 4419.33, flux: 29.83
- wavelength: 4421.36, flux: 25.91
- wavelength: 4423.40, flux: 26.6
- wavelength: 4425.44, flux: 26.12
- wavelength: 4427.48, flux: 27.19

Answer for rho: 1.1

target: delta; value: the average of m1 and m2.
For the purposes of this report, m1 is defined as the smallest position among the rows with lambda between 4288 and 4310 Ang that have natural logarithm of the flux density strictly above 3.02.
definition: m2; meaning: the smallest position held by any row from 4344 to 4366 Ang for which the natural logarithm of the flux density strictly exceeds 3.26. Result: 4320.8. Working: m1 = 4292.95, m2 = 4348.67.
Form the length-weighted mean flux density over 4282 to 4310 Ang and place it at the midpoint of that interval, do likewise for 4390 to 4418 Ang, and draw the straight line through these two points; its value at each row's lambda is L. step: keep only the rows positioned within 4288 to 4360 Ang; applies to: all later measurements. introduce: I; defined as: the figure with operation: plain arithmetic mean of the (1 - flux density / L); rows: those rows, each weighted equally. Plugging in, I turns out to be -0.11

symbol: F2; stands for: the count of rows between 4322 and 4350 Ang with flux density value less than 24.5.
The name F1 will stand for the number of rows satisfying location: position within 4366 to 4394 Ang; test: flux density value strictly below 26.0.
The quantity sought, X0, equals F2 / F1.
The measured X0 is 0.7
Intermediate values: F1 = 10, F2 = 7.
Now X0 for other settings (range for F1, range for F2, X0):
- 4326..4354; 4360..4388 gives 0.3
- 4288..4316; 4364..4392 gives 0.4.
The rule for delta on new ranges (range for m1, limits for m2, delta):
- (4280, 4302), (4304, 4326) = 4299.9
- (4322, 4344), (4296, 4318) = 4319.7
